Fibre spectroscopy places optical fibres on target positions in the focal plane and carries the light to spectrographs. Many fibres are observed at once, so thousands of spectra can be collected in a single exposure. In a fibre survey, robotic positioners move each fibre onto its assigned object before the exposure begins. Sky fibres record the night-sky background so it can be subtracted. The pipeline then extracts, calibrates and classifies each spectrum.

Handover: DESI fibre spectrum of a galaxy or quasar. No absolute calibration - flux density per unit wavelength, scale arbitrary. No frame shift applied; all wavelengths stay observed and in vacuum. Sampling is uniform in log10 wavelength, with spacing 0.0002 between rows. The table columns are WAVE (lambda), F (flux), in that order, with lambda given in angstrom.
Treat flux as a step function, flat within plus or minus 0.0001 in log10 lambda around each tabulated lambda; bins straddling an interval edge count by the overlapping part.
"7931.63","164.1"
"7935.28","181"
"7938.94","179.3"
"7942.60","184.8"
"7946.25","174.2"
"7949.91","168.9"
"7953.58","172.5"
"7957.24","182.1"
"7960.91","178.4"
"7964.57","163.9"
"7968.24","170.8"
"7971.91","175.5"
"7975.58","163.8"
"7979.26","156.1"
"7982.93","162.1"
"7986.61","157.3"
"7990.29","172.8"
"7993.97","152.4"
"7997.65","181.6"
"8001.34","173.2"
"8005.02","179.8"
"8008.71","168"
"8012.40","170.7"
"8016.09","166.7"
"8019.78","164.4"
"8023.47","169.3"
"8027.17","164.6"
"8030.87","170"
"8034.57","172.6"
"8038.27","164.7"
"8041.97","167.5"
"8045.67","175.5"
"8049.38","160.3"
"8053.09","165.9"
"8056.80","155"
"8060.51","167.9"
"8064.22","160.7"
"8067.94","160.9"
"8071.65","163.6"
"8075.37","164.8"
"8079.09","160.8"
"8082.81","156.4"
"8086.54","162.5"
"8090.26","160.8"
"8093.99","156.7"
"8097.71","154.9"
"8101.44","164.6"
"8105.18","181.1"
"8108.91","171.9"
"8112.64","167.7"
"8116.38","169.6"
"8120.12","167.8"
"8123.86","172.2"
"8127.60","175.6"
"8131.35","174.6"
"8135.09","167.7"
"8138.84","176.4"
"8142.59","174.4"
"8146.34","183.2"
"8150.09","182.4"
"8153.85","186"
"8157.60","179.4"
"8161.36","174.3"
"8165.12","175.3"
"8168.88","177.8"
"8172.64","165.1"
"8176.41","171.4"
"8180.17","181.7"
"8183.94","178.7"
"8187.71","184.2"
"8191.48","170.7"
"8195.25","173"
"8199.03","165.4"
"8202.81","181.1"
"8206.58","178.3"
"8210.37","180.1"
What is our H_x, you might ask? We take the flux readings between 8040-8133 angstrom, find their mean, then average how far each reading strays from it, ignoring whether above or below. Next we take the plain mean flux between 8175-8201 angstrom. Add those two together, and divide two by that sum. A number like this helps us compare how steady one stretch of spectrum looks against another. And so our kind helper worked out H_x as 0.0111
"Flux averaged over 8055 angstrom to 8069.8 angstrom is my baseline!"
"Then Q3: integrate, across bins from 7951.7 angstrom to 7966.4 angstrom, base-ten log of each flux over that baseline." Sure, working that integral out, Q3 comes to 0.49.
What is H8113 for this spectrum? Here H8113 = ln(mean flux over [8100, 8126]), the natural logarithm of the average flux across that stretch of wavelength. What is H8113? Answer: 5.14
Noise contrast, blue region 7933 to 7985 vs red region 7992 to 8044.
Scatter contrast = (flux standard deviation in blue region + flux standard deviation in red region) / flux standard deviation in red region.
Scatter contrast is 2.21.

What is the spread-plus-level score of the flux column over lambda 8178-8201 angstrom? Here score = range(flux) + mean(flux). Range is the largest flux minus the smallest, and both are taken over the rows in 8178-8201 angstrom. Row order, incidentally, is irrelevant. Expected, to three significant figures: 194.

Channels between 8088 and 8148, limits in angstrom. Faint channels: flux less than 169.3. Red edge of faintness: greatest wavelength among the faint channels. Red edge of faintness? 8135.09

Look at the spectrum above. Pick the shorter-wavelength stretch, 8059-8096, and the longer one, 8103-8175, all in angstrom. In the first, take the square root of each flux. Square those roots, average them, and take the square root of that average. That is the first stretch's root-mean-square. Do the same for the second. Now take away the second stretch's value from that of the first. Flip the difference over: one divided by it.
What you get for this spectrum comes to -1.9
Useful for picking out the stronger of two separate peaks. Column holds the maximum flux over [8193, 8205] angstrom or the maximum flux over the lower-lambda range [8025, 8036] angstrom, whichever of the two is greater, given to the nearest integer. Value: 181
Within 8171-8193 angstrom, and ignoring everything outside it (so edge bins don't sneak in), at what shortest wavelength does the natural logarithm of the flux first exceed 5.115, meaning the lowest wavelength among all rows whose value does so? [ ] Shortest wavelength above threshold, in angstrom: 8176.41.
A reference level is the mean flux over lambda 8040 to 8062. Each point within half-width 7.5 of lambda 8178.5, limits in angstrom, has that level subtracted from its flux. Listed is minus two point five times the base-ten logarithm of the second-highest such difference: -2.8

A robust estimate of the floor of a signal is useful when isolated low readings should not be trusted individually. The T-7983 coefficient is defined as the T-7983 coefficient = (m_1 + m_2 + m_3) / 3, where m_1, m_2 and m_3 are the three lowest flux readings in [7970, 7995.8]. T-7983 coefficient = 155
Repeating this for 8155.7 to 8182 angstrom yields 170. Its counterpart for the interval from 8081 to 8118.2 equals 156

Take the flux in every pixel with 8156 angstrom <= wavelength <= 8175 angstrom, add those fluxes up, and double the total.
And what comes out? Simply 1744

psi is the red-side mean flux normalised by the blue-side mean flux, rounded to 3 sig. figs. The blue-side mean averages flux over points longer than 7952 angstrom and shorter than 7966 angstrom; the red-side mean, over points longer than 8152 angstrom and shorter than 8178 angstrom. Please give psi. 1.01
